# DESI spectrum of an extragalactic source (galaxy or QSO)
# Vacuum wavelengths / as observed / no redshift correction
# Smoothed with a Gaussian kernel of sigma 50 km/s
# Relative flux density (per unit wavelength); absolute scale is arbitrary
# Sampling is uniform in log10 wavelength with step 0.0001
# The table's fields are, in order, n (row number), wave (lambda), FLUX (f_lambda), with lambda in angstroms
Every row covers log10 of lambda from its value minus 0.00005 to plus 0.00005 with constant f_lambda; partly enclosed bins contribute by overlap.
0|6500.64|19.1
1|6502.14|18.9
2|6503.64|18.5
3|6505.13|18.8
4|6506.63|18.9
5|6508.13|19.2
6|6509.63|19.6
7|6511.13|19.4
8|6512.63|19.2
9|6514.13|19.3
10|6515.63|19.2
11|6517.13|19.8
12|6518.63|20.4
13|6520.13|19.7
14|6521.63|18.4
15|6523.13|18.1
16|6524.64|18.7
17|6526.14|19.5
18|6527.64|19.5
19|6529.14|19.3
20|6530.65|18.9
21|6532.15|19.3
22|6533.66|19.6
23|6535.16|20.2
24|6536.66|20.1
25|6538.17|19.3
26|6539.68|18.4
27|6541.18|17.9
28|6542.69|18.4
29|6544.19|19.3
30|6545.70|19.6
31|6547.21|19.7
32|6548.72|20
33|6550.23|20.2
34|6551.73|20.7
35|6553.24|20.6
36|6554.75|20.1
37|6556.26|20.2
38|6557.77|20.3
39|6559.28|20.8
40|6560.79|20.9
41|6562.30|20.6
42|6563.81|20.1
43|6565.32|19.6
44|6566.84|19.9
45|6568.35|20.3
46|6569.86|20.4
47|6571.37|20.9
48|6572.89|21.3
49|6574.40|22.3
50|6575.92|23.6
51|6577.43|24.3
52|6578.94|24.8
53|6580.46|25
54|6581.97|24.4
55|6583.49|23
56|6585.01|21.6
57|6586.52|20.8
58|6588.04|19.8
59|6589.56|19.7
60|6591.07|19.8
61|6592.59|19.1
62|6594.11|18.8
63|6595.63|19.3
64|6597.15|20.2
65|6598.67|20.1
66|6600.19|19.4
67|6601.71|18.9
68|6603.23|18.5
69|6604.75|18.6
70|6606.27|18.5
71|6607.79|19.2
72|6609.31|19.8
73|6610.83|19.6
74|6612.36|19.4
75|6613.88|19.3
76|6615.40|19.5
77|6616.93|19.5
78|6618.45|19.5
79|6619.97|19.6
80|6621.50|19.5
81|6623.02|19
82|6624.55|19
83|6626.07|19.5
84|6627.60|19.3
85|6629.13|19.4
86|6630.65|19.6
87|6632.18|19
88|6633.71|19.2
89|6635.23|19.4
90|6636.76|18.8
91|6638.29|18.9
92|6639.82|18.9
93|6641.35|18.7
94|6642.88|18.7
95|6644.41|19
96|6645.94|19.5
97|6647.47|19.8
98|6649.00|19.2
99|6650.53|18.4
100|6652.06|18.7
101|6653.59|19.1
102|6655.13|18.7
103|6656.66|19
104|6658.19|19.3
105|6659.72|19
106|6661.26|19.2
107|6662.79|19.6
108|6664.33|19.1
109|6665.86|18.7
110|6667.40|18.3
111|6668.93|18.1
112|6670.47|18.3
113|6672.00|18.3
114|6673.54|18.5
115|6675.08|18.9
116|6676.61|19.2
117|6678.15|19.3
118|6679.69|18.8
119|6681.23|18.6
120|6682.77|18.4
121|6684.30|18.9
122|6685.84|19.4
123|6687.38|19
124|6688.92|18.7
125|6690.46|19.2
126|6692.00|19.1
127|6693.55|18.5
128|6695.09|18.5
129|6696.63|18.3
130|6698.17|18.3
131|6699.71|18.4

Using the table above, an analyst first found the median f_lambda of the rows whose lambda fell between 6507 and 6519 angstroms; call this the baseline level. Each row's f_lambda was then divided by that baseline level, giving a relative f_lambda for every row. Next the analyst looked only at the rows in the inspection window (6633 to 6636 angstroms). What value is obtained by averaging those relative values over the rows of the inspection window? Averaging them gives 1.00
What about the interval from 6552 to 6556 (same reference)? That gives 1.05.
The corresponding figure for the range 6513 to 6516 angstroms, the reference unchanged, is 0.99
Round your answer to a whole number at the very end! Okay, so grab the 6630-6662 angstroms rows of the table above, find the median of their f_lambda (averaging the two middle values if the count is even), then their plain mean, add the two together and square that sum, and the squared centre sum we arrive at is 1448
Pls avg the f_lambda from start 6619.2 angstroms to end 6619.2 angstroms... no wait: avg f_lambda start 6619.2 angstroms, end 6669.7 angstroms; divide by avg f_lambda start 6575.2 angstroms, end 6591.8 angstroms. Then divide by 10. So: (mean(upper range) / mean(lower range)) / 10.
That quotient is 0.085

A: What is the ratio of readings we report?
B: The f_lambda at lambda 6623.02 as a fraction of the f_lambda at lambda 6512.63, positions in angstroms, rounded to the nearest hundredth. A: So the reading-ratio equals 0.99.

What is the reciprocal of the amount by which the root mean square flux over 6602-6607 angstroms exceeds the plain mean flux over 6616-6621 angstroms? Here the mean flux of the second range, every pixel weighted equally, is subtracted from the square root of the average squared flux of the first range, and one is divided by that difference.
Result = -1.0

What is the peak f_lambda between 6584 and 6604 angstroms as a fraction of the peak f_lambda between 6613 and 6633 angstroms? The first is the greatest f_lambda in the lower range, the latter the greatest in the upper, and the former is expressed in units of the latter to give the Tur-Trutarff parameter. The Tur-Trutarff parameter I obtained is 1.10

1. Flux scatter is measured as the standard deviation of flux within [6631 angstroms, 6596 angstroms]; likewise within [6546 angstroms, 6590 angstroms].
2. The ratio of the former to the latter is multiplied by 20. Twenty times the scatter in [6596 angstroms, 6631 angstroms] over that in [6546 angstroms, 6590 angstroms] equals 5.3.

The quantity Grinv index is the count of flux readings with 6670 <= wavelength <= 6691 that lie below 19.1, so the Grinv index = 10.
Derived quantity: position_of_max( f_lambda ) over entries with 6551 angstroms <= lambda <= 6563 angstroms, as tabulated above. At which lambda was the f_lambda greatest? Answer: 6560.79 angstroms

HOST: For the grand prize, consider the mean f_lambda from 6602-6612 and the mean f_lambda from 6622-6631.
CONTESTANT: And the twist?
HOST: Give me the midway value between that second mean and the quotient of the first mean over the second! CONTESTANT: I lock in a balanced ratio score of 10.1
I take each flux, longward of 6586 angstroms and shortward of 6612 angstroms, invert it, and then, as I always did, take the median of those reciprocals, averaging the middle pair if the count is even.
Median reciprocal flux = 0.0515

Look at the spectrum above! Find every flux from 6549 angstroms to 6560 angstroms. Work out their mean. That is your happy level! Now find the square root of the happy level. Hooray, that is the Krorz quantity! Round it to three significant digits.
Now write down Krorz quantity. 4.52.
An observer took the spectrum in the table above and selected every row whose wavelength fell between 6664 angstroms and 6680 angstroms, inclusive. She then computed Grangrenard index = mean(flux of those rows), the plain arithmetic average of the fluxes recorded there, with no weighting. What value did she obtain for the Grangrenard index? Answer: 18.7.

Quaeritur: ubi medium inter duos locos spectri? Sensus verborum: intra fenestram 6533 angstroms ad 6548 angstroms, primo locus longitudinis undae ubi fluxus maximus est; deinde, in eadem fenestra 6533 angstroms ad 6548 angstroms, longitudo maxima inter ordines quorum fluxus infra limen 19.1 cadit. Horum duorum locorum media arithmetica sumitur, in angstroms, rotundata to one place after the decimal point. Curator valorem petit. 6538.9 angstroms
